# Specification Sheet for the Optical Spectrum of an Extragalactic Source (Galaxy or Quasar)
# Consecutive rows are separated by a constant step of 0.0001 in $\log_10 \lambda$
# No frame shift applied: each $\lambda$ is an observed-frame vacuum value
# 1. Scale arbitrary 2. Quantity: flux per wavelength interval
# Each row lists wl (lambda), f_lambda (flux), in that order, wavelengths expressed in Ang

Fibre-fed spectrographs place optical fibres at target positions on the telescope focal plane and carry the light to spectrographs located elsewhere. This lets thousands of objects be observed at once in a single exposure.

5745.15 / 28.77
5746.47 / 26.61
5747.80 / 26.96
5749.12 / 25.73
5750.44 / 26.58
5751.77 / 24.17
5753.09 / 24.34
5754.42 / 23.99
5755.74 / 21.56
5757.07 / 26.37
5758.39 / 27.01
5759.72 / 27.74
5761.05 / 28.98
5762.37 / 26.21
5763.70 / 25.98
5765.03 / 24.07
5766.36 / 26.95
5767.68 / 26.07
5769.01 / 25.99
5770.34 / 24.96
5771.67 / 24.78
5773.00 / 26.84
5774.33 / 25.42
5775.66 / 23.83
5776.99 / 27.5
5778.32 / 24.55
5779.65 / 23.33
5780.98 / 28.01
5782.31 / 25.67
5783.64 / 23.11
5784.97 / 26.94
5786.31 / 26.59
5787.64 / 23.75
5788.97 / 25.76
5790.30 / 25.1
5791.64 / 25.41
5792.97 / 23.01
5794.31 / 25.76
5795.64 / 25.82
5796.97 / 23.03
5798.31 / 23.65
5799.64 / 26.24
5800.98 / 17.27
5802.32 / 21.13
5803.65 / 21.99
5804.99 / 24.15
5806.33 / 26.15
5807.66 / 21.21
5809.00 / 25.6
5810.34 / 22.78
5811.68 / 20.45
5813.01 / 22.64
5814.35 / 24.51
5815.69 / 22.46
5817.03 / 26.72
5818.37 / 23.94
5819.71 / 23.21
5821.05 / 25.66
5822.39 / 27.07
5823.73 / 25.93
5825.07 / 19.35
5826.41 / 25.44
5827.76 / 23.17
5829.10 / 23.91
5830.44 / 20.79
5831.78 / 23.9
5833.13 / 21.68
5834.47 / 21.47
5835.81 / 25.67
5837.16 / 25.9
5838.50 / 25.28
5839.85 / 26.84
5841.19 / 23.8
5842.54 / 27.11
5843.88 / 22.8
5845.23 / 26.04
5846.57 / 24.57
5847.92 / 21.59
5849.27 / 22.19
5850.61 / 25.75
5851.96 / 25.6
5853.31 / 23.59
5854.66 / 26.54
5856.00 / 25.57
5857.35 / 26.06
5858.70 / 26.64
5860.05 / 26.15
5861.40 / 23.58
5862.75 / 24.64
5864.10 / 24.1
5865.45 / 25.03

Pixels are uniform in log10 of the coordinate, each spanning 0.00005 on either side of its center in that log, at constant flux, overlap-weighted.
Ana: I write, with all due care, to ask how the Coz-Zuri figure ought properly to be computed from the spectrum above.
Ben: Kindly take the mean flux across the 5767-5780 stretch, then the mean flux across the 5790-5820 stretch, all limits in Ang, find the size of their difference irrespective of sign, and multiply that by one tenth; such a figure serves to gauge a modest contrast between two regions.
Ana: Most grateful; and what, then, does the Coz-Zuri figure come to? 0.18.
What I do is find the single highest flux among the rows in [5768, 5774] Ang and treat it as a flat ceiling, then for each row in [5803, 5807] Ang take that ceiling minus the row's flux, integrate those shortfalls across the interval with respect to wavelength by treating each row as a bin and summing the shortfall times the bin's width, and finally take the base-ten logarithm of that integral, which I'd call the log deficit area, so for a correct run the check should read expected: 1.04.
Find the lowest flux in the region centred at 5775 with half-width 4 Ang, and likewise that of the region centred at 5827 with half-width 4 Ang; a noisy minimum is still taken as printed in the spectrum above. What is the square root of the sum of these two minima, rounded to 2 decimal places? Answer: 6.57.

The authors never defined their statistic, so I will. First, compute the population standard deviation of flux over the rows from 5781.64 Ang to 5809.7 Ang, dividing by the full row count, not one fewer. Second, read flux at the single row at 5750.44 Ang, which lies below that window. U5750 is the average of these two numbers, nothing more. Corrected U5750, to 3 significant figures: 14.4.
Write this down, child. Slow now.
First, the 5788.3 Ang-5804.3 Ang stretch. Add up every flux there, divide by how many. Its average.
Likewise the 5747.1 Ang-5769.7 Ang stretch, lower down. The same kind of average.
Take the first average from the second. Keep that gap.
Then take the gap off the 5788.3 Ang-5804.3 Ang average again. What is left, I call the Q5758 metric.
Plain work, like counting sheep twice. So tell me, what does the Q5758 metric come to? 22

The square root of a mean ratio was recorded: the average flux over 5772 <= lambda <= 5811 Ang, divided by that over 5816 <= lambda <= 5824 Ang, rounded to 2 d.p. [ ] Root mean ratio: 0.98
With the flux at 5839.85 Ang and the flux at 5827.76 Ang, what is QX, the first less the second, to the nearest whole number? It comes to 4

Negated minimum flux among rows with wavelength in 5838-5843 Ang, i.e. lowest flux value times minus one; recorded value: -23.8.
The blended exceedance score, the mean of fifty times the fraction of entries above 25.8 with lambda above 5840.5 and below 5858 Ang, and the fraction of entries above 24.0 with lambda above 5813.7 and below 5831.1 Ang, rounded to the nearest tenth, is 7.9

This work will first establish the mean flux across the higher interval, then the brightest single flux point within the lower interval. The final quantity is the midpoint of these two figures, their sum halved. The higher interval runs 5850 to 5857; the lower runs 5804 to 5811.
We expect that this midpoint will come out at 25.8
